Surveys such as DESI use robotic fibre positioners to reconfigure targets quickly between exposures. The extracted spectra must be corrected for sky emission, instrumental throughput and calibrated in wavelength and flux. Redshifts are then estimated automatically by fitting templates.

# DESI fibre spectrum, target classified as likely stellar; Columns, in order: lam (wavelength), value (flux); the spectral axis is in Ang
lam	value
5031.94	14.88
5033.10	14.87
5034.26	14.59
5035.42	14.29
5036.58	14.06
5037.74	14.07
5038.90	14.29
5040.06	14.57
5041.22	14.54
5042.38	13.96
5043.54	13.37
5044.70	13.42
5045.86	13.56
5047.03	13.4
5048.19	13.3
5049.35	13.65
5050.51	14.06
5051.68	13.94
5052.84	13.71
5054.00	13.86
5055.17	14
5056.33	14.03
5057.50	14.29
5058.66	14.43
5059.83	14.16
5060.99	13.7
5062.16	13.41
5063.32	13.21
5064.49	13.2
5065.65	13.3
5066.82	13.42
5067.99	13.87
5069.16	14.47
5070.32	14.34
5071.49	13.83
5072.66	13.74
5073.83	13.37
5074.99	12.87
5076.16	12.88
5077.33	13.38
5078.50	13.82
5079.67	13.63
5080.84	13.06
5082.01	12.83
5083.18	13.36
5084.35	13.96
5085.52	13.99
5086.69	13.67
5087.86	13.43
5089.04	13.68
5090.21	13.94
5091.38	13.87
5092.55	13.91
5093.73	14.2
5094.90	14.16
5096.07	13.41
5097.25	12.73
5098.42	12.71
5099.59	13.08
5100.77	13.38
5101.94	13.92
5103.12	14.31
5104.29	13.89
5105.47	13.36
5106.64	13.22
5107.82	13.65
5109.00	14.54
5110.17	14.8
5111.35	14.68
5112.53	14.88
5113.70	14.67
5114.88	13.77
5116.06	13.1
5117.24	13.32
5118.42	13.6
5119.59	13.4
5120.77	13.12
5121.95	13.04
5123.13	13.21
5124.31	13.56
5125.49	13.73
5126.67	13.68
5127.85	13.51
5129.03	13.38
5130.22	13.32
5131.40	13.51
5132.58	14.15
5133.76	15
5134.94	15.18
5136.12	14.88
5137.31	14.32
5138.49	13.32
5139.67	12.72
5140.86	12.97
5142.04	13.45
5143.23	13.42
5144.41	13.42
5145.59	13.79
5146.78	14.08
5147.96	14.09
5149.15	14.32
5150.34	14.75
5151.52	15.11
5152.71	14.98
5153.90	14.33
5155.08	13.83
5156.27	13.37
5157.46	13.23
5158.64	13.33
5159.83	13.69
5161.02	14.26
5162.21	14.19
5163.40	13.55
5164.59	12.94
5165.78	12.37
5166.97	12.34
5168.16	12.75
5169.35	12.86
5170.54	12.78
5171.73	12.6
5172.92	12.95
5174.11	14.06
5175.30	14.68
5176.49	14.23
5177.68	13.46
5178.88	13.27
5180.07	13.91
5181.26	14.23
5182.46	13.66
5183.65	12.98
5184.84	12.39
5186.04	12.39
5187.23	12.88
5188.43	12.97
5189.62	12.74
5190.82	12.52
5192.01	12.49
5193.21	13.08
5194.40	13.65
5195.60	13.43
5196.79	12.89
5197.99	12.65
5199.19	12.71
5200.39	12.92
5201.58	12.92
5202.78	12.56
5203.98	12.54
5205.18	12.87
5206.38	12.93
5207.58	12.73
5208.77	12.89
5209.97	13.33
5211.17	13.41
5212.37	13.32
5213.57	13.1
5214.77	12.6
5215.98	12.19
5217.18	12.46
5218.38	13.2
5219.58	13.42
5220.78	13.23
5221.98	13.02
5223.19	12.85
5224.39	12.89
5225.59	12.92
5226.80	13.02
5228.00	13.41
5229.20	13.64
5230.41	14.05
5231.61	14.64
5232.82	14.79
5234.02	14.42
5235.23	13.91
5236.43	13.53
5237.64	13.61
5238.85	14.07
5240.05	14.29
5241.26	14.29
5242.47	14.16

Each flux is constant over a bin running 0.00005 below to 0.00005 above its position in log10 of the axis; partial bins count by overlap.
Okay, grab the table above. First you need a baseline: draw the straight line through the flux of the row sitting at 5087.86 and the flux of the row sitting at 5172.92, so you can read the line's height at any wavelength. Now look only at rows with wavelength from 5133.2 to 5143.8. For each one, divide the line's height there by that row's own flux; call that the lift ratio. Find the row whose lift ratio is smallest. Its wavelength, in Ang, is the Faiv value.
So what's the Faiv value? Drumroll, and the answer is 5134.94 Ang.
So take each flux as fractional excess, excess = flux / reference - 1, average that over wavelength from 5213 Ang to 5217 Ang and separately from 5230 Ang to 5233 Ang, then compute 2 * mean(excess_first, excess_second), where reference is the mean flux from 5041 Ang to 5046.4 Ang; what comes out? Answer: -0.03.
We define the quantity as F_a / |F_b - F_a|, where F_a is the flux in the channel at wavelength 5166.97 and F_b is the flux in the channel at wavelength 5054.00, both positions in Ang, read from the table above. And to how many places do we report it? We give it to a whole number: 8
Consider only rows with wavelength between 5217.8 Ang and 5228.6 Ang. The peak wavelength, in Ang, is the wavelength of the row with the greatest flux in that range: 5219.58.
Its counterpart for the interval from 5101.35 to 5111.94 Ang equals 5110.17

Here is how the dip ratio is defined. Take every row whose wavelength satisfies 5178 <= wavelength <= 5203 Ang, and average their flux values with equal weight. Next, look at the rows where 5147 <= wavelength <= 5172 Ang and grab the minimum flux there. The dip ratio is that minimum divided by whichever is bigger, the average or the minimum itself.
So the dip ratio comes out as 0.948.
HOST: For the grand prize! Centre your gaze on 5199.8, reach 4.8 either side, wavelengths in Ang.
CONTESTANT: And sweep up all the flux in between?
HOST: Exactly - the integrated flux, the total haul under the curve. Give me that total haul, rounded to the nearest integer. 123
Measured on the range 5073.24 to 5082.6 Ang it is 124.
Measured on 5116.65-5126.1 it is 126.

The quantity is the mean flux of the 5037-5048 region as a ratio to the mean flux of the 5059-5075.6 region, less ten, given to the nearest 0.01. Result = -8.98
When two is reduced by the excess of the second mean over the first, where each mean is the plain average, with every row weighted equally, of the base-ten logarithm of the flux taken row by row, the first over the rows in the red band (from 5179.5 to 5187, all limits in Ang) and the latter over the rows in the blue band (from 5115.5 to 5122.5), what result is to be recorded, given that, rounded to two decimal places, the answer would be 2.00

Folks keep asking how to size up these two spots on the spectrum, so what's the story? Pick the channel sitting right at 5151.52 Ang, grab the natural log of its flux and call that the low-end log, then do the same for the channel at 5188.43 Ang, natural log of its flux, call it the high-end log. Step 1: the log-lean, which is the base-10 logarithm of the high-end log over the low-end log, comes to -0.025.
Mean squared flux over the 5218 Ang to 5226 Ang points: 171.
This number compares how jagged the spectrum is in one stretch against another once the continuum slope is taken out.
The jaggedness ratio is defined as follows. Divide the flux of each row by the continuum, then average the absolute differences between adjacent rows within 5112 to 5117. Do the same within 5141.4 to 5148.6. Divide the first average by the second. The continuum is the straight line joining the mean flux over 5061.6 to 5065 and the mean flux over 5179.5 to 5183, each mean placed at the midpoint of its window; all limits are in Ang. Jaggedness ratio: 4.4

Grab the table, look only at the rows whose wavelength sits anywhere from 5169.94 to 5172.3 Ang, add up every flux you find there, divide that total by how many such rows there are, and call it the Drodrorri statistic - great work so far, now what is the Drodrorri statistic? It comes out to 12.7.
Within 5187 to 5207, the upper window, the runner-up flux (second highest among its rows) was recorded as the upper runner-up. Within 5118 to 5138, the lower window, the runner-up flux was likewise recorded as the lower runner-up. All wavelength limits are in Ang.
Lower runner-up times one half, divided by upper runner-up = 0.56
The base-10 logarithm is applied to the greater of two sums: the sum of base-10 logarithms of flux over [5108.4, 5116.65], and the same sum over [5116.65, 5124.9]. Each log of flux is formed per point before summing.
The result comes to 0.908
